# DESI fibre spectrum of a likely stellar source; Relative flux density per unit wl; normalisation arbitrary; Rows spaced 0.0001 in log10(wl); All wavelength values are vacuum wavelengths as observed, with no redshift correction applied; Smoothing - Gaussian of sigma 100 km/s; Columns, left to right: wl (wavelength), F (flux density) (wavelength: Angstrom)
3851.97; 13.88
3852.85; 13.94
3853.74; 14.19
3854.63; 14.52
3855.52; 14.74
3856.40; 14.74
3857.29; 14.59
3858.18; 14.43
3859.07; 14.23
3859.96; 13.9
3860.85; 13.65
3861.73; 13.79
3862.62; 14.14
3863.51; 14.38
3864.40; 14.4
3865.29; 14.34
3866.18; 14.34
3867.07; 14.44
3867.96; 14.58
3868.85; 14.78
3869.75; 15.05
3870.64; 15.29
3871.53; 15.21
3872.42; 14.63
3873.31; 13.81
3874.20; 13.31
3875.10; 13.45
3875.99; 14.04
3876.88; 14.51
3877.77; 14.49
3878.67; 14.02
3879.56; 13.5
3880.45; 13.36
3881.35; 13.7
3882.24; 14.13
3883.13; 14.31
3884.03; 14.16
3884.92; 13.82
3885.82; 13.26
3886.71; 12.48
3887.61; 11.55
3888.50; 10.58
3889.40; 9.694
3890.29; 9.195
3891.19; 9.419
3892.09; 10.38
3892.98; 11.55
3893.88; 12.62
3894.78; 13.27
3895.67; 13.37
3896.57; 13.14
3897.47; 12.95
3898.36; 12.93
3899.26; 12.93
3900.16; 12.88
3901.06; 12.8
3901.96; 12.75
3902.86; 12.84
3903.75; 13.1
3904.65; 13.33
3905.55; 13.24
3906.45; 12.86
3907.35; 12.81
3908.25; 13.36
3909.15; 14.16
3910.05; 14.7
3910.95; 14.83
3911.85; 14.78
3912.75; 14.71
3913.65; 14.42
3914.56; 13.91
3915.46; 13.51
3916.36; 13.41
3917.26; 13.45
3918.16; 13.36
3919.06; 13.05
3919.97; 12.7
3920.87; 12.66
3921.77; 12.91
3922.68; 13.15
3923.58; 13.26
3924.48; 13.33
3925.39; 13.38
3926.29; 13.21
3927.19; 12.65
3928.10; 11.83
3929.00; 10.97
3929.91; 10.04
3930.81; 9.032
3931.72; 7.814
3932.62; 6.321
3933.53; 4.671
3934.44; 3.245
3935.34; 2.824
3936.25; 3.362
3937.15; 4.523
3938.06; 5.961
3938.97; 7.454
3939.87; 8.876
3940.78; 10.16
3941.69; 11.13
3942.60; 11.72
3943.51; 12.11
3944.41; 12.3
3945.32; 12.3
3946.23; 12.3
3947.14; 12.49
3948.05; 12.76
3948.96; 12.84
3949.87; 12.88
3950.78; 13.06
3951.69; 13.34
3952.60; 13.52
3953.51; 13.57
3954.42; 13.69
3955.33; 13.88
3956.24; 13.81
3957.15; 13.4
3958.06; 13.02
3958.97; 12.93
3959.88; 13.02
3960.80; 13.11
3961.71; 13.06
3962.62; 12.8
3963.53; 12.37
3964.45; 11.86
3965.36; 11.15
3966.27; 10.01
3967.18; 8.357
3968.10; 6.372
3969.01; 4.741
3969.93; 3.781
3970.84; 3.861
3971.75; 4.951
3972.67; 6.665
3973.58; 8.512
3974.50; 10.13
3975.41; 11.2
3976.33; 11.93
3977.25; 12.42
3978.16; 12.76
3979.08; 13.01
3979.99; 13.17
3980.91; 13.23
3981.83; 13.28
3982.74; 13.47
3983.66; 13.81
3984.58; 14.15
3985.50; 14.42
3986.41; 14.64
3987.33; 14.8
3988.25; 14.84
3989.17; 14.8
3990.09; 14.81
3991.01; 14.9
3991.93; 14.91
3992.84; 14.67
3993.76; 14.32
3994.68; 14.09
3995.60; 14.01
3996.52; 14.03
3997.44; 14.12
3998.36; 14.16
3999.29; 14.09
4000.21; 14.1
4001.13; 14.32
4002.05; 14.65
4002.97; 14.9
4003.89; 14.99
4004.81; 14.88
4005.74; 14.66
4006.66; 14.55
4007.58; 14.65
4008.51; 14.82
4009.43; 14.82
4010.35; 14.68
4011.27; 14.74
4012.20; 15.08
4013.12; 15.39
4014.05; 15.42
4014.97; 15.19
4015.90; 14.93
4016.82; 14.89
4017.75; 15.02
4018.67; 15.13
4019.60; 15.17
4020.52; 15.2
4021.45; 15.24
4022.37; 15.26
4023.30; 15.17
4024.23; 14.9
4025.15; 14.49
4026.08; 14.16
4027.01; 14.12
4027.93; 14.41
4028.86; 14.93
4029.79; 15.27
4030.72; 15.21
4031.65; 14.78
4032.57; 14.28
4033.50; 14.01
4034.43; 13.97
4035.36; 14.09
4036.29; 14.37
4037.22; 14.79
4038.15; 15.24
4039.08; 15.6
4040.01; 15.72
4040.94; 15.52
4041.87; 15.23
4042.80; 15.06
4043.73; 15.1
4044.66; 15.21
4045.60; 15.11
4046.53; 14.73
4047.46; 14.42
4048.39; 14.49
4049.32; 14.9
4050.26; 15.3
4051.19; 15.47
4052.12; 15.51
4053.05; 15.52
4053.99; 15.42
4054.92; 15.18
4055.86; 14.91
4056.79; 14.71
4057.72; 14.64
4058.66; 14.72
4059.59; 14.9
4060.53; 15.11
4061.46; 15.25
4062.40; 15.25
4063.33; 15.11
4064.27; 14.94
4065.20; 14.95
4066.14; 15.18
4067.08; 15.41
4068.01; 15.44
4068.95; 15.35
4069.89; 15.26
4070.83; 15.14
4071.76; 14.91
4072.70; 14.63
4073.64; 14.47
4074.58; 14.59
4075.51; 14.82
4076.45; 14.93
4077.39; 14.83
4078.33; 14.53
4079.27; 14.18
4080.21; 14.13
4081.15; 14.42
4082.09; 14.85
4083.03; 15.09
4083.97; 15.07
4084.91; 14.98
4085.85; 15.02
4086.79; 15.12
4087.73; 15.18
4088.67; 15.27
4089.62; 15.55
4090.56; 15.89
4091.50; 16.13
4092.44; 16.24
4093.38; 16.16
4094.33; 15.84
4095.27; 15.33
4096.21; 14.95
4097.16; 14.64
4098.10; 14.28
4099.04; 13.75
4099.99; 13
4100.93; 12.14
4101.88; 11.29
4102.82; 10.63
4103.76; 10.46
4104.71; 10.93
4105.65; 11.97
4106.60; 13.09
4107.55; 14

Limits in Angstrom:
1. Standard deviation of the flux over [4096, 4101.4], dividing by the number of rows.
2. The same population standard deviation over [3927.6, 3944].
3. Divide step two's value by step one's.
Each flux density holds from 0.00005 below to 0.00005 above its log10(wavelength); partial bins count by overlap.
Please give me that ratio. 3.2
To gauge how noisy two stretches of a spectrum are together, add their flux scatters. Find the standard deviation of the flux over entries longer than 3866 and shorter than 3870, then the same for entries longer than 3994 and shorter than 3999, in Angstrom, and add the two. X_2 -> 0.3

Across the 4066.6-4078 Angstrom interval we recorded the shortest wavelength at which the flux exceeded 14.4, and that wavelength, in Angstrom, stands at 4067.08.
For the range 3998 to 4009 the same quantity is 4002.05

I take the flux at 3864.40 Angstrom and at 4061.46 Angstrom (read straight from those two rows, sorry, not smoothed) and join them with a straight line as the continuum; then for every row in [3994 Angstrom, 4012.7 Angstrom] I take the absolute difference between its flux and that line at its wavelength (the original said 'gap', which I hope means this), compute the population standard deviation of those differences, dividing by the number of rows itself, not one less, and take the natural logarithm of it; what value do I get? -1.1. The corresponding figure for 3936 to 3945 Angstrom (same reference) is 1.1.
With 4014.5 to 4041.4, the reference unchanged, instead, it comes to -1.0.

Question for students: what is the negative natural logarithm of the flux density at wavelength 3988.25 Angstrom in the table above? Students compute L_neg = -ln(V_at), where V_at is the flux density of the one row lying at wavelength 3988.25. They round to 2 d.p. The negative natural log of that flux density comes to -2.70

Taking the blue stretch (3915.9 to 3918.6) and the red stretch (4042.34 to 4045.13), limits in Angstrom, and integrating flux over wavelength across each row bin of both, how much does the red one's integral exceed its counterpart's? 6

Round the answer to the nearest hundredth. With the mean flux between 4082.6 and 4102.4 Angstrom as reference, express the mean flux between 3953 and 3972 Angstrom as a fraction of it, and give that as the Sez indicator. 0.72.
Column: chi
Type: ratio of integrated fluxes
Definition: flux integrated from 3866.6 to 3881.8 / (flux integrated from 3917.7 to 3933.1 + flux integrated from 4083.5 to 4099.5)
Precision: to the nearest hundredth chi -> 0.51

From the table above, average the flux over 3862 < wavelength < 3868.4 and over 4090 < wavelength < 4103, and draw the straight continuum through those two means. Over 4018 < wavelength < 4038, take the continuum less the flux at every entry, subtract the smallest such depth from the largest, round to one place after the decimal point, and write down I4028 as 1.3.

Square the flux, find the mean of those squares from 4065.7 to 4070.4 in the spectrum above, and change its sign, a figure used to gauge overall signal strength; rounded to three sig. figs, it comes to -235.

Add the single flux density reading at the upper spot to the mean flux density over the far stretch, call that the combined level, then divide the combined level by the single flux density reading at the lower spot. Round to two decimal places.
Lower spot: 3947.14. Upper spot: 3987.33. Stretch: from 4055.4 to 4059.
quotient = 2.37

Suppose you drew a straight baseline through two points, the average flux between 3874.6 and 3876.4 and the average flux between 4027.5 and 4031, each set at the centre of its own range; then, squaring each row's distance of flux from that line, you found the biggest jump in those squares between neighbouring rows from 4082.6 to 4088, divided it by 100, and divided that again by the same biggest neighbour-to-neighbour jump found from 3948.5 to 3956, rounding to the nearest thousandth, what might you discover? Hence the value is 0.001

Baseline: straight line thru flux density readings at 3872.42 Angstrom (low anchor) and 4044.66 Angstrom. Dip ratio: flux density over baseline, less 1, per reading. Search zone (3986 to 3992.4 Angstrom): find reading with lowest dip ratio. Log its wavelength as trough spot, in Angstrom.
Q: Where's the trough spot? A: 3986.41 Angstrom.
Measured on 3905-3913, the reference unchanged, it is 3907.35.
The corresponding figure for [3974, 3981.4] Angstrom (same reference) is 3974.50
